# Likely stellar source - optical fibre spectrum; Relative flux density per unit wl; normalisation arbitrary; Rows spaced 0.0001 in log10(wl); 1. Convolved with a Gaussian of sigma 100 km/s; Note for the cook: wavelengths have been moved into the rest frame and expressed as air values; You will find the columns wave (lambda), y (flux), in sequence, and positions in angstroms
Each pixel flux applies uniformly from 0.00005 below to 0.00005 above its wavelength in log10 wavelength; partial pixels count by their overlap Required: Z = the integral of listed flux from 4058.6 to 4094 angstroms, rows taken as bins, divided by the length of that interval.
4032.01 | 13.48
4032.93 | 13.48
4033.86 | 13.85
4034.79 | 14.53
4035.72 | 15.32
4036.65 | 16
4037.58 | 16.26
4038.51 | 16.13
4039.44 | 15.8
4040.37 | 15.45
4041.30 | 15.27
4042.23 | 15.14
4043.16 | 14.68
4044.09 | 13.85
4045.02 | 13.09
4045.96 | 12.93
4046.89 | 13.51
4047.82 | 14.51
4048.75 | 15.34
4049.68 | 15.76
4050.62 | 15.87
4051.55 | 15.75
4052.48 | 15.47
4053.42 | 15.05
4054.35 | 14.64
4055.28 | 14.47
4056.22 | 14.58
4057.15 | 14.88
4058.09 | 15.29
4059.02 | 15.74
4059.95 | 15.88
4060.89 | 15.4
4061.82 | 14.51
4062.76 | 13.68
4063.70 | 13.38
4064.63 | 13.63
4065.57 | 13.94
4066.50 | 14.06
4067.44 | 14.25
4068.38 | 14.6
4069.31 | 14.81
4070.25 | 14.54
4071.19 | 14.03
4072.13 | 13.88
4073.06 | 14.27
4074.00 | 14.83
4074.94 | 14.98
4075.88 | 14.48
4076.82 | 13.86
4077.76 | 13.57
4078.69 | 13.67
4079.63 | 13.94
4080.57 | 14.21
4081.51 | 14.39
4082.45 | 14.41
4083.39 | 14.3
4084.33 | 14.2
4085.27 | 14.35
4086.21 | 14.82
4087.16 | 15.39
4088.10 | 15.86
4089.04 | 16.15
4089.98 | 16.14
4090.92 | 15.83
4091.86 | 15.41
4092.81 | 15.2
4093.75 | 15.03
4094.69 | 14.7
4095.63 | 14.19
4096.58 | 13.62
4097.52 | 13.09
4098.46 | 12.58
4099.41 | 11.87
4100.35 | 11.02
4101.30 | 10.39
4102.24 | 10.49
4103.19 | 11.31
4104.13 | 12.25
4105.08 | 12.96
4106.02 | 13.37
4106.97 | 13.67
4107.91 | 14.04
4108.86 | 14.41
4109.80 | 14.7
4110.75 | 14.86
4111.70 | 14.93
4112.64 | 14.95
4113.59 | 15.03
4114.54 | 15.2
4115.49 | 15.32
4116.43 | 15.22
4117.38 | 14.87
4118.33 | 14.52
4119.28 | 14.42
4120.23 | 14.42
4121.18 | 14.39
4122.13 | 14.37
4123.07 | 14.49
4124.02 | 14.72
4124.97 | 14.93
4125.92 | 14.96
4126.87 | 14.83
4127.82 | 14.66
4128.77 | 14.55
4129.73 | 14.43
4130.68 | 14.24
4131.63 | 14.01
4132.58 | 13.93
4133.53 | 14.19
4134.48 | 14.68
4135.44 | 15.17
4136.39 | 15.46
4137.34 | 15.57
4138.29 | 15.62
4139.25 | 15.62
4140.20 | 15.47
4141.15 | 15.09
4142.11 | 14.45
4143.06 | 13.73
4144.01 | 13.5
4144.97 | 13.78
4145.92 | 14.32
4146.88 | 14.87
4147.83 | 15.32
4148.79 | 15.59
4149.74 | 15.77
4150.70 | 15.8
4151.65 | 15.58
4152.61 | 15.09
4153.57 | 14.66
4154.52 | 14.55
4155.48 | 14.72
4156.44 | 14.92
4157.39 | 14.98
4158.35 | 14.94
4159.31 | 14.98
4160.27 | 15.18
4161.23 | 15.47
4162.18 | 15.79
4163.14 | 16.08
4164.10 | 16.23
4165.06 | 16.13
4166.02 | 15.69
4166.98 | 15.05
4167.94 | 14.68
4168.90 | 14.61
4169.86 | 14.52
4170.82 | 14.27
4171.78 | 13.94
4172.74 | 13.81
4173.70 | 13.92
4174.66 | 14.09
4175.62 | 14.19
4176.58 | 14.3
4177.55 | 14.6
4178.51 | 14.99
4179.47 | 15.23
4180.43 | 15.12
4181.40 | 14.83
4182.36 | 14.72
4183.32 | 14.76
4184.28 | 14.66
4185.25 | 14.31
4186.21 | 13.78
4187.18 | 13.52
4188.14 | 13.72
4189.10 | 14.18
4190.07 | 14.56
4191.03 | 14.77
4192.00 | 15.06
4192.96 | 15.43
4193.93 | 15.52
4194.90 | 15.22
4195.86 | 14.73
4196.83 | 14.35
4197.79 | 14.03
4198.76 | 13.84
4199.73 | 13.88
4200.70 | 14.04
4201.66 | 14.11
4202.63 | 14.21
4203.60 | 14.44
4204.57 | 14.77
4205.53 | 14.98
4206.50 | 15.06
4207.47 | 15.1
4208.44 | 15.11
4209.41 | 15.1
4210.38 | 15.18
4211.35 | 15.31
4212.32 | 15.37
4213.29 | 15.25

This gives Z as 14.6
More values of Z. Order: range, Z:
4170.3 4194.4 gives 14.5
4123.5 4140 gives 14.8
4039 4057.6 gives 14.8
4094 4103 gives 12.5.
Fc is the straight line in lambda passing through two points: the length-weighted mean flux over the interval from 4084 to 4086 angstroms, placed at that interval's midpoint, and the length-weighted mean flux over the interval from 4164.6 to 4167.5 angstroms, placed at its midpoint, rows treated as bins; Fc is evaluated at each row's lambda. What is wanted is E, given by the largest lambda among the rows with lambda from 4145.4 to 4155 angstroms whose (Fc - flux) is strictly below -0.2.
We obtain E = 4151.65 angstroms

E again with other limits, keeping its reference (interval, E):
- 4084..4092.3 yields 4091.86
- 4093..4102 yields 4093.75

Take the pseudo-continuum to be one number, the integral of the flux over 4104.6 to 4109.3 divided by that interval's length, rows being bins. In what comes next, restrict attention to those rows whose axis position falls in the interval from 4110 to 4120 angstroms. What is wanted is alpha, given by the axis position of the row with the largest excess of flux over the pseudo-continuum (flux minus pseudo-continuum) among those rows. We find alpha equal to 4115.49 angstroms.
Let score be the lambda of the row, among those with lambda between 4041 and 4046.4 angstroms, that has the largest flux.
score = 4041.30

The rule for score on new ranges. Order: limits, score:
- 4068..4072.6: 4069.31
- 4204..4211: 4210.38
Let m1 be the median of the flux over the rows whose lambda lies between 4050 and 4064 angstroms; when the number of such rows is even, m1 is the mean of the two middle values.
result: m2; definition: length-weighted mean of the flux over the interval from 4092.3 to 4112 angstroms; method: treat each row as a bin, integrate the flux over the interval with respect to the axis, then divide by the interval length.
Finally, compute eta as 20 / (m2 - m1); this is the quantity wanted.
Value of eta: -11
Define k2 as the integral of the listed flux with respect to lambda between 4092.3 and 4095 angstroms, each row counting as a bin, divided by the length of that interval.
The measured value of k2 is 15.0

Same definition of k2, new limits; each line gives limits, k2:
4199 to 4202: 14.0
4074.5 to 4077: 14.5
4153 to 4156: 14.6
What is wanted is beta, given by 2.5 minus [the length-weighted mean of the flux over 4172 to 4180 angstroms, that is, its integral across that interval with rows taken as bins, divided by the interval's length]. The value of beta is -11.9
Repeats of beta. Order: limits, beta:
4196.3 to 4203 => -11.6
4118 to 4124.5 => -12.0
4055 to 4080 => -11.9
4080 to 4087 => -11.9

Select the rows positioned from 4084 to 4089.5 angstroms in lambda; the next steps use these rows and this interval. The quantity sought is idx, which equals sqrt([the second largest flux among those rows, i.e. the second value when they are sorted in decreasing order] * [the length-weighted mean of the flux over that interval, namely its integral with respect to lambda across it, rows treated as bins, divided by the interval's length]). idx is 15.5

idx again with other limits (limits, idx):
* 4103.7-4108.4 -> 13.5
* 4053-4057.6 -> 14.8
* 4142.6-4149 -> 14.8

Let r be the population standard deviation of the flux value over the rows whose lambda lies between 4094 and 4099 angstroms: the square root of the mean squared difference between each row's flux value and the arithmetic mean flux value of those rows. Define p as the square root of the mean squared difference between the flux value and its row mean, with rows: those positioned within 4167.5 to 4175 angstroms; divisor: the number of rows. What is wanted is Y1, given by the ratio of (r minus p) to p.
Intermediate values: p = 0.32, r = 0.8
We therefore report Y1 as 1.4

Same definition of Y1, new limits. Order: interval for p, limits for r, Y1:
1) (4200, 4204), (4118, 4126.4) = 0.4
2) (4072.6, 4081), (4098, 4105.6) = 0.9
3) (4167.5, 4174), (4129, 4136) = 0.2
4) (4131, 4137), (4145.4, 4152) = -0.1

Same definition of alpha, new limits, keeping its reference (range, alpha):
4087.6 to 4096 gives 4089.04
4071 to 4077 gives 4074.94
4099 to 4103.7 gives 4099.41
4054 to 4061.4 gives 4059.95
